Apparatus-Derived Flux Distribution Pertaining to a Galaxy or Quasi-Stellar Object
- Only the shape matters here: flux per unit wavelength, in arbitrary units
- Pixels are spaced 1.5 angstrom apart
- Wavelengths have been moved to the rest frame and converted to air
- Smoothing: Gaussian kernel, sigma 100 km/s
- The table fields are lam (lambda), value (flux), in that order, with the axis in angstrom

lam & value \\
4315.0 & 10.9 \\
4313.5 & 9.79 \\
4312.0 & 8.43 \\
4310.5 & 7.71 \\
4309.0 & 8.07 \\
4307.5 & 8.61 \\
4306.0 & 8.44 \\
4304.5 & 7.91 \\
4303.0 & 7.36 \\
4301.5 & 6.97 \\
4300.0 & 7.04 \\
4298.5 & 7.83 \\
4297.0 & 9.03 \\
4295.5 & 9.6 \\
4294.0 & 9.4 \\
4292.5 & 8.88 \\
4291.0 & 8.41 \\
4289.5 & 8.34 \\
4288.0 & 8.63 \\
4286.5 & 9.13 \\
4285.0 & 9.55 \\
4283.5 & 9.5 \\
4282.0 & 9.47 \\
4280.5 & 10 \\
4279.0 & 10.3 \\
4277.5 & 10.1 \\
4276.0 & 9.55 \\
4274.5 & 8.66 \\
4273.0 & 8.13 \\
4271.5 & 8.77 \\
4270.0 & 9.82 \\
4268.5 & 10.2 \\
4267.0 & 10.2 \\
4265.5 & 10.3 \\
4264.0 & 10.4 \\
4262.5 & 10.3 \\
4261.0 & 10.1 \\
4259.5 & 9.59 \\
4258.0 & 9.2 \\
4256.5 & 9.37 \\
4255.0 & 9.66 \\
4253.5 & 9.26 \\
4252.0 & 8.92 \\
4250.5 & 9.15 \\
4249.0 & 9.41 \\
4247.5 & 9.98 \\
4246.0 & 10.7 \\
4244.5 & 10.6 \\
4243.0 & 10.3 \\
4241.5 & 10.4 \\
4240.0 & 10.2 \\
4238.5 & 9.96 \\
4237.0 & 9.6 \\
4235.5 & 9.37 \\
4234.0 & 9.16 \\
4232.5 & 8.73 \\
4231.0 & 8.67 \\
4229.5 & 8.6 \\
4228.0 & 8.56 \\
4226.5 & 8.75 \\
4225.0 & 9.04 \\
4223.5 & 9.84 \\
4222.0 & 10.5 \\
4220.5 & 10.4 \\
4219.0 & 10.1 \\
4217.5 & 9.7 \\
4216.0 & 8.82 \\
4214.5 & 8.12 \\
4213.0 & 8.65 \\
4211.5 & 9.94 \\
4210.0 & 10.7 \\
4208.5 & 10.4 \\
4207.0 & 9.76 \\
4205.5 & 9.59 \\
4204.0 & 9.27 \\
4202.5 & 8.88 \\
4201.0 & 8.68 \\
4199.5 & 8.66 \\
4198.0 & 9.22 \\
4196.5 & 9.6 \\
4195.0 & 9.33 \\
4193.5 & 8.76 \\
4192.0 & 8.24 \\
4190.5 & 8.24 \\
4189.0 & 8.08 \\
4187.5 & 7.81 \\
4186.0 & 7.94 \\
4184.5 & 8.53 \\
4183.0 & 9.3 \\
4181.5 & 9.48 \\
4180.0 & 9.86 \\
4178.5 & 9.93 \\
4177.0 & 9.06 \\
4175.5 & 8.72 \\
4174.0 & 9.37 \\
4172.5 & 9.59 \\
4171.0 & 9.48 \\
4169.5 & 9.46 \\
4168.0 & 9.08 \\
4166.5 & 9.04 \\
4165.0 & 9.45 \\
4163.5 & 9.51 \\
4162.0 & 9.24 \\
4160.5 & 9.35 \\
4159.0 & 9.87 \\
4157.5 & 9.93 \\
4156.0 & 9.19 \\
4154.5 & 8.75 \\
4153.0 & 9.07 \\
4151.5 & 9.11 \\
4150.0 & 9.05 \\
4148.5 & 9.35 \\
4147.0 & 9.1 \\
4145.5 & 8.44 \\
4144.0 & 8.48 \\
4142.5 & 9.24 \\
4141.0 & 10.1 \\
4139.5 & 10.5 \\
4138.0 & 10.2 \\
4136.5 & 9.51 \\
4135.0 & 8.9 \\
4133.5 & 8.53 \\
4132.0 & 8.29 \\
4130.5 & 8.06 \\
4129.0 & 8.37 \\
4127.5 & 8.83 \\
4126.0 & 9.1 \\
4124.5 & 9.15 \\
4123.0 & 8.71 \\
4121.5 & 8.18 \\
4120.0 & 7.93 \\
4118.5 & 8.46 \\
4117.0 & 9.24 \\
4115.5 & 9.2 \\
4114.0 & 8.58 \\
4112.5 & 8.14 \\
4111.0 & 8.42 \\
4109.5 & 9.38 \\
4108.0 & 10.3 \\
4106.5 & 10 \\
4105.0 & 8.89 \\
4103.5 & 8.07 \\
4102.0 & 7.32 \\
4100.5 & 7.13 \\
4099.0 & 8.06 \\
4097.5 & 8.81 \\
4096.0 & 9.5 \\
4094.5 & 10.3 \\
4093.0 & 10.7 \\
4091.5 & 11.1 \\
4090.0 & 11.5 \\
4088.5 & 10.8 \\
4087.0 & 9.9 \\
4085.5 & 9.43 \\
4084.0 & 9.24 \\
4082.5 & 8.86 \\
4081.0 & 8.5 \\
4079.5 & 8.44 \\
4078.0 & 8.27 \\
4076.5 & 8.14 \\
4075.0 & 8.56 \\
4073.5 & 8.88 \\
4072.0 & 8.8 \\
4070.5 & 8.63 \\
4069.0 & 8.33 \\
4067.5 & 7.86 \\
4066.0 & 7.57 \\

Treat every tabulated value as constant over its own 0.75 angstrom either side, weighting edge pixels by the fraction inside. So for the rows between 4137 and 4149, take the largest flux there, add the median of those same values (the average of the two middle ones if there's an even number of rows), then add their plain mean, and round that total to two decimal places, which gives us 29.22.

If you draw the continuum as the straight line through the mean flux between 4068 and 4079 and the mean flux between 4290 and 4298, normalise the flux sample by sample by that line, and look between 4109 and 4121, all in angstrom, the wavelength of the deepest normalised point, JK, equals 4120.0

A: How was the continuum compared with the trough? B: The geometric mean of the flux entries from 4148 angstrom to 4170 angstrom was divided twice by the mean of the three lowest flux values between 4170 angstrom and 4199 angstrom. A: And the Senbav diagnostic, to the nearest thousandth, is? 0.147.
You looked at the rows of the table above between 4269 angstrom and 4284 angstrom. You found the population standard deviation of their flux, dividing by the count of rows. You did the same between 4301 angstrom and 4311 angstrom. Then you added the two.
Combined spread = 1.20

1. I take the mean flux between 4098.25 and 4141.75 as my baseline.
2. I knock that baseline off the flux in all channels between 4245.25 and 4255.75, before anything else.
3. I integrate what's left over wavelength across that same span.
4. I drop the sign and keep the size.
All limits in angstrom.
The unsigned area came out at 8.1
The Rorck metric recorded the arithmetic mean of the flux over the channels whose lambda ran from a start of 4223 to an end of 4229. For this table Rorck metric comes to 9.0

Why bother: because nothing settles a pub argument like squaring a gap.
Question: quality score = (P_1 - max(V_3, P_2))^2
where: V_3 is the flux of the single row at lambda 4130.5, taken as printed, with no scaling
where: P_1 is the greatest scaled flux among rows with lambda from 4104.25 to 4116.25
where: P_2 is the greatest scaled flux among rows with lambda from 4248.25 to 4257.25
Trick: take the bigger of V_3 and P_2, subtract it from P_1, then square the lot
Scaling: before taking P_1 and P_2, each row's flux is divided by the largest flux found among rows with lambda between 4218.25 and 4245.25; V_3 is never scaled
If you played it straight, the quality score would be 50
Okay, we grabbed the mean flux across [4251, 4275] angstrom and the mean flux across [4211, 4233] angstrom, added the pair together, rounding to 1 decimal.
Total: 18.8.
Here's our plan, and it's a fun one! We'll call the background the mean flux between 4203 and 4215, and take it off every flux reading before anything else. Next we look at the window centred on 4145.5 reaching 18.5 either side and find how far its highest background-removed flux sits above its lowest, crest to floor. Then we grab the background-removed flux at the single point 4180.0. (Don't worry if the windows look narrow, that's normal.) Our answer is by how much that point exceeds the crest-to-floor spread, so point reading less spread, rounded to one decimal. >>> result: -2.1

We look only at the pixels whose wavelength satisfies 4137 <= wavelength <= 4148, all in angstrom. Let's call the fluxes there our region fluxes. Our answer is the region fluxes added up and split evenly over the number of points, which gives 9.44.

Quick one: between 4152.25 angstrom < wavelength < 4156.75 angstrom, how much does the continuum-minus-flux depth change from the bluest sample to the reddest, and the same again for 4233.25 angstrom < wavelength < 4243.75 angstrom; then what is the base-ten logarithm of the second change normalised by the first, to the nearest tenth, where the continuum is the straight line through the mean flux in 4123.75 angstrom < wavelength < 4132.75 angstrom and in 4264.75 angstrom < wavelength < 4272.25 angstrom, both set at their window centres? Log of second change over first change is 1.1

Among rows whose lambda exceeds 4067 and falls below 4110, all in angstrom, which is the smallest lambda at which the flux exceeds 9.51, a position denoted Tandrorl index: 4087.0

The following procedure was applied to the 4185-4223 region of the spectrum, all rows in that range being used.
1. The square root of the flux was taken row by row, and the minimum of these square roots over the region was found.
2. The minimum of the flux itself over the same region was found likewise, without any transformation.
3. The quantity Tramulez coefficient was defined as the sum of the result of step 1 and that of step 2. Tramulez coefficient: 10.6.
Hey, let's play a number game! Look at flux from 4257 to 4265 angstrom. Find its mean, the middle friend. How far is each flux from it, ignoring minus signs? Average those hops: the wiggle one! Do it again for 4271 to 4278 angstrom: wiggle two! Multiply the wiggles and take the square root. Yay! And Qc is 0.51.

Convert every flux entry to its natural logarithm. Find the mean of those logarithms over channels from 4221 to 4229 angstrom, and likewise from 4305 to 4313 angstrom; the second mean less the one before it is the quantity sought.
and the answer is -0.12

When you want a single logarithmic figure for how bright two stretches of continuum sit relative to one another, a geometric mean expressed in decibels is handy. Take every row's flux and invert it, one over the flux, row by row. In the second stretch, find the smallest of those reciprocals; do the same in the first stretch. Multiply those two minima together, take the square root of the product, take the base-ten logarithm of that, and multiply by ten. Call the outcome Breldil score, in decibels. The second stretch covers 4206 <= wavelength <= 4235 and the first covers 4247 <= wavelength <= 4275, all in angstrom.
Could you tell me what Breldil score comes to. -10.2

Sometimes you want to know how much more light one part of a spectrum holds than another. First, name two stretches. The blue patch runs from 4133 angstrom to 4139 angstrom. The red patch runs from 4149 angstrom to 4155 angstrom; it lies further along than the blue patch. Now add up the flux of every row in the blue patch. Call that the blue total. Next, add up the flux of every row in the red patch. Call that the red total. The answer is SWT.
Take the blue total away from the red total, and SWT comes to -1.2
